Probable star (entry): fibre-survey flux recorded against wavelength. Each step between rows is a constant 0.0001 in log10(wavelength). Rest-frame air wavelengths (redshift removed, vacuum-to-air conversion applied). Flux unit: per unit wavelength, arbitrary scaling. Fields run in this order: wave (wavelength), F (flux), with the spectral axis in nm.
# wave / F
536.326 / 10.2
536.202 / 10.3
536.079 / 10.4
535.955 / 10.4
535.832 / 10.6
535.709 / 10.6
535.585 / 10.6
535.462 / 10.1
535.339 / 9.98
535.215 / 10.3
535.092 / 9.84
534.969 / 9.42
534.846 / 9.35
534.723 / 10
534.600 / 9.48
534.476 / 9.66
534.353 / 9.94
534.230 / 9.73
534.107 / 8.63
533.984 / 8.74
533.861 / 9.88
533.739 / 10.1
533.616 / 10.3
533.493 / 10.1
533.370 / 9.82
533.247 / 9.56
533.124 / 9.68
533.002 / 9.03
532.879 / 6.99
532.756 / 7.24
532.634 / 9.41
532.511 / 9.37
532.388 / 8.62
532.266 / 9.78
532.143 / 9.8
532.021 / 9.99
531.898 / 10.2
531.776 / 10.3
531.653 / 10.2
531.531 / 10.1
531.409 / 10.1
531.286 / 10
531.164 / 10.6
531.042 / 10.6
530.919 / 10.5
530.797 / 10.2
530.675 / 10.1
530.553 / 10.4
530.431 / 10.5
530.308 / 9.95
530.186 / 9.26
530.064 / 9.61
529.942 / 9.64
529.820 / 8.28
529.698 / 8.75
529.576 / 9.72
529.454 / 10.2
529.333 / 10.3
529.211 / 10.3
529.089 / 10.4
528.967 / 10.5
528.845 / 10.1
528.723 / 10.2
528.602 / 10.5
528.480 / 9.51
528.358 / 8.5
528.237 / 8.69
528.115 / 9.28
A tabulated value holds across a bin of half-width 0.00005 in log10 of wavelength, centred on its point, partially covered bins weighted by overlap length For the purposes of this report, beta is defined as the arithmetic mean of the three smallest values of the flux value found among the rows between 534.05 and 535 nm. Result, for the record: 9.1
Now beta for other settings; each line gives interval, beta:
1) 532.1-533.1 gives 7.6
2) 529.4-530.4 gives 8.8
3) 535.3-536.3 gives 10.1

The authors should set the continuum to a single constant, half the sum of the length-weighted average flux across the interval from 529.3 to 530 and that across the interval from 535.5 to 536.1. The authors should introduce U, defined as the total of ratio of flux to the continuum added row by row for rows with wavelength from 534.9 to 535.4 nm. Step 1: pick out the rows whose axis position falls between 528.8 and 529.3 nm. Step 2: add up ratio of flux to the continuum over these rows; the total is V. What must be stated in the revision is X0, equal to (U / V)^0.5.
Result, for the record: 0.98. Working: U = 3.96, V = 4.1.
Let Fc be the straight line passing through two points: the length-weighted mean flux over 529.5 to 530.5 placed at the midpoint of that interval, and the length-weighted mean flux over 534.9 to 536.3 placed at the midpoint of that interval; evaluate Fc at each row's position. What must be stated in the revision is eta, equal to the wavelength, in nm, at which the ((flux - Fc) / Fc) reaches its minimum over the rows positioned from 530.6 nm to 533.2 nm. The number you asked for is 532.879 nm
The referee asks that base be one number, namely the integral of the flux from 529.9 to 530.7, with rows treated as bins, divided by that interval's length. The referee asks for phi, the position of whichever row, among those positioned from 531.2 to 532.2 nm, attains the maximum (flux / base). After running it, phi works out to 531.776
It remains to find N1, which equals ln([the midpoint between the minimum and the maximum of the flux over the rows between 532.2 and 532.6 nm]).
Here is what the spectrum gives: 2.22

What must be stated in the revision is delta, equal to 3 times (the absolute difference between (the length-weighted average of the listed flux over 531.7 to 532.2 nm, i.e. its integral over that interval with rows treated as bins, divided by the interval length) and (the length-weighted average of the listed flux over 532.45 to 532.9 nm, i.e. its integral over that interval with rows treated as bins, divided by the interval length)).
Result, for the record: 5.1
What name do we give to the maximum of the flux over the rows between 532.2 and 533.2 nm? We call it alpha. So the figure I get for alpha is 9.78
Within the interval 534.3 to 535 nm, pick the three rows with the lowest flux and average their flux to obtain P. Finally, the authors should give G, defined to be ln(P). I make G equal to 2.24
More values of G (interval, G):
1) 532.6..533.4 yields 2.05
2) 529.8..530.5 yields 2.20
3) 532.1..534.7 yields 2.03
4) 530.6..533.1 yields 2.03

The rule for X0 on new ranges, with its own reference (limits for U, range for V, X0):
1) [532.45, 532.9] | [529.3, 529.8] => 0.92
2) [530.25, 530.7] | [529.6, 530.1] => 1.06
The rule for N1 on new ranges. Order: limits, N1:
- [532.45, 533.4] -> 2.13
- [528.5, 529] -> 2.33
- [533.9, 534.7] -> 2.23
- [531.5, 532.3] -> 2.31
